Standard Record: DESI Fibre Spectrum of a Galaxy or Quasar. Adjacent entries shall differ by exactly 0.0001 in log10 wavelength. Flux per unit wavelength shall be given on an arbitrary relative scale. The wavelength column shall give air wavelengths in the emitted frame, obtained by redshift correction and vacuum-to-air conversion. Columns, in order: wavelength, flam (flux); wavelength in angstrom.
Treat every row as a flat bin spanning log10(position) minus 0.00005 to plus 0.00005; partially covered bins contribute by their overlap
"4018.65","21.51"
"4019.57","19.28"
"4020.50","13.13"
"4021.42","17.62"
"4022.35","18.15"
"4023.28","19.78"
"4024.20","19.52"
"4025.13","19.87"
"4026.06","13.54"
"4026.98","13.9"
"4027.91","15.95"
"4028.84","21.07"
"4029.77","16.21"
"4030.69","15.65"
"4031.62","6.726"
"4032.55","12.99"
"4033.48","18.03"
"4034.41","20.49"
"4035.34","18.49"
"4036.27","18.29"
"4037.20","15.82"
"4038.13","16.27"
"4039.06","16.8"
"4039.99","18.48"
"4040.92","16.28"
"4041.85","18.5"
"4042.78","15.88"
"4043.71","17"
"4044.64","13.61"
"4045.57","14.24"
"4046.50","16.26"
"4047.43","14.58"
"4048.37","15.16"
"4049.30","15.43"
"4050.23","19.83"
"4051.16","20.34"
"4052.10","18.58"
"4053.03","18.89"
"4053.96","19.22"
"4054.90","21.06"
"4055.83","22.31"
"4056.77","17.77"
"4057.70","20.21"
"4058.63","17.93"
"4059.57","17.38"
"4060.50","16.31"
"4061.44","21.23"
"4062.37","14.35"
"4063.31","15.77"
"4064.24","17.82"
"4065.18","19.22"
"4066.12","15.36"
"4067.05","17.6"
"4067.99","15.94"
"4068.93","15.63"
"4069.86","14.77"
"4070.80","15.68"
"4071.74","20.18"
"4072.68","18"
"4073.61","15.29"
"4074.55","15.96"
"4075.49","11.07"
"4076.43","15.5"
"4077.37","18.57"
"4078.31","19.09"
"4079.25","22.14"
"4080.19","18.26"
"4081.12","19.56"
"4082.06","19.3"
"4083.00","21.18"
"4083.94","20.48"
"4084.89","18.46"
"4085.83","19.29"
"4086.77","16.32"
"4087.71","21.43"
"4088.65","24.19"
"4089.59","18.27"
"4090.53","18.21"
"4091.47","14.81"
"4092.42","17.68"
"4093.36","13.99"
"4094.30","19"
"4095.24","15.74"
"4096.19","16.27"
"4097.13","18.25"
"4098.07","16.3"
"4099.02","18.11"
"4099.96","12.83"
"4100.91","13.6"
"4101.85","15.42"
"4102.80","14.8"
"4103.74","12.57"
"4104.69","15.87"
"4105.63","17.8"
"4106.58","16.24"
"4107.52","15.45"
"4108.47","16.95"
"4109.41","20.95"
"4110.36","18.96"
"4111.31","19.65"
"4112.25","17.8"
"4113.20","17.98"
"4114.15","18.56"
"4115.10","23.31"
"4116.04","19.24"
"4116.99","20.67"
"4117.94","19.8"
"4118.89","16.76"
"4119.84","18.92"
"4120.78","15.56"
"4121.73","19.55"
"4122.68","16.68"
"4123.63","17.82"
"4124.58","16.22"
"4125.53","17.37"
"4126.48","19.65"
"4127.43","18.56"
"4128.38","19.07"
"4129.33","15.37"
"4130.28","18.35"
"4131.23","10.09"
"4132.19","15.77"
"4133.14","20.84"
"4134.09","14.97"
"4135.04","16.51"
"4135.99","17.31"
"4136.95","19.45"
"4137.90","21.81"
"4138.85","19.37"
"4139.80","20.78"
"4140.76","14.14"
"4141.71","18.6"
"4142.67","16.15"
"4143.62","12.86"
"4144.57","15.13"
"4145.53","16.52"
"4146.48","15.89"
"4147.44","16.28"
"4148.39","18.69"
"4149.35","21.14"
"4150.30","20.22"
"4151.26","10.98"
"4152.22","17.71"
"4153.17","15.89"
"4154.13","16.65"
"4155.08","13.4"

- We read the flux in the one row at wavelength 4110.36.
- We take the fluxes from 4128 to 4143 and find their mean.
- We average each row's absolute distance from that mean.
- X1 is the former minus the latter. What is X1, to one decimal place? 16.6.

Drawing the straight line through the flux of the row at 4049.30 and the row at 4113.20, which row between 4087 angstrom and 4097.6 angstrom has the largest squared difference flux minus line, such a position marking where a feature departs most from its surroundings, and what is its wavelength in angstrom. 4088.65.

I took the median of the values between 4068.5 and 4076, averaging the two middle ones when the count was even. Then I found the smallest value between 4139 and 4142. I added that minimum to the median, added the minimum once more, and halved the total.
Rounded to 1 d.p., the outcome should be 22.0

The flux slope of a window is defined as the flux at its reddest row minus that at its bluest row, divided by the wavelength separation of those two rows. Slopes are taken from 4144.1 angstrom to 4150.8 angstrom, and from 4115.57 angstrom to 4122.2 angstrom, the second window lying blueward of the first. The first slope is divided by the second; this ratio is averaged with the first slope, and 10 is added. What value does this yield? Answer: 18.6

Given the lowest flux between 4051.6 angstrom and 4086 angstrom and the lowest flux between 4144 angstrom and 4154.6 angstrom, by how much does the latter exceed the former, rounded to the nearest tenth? -0.1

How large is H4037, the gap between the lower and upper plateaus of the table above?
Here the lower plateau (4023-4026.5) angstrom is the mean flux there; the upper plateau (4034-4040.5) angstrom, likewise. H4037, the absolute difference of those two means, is 0.4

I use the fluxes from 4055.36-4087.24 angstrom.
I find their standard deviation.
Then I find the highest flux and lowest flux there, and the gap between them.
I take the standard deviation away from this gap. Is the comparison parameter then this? 8.8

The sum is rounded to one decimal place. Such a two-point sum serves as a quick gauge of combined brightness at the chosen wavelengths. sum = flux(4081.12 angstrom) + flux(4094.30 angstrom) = 38.6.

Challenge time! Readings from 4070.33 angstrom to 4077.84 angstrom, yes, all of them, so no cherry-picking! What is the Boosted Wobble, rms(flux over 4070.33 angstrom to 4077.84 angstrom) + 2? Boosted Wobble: 18.5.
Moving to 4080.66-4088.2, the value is 21.6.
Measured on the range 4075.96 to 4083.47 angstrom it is 21.3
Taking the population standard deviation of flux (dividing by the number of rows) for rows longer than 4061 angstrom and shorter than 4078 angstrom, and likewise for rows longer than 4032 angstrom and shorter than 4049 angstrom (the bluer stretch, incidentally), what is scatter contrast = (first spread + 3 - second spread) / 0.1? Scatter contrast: 34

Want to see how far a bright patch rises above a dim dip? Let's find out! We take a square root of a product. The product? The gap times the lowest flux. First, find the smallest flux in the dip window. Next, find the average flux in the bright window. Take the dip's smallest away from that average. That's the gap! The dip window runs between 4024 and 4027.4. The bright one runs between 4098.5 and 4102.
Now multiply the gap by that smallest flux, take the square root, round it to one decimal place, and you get 4.4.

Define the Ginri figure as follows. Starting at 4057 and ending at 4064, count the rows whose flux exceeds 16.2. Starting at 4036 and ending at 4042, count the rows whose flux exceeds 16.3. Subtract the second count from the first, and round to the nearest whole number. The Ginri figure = 1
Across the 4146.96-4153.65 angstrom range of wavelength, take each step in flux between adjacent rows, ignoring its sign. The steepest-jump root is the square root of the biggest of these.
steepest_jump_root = 3.0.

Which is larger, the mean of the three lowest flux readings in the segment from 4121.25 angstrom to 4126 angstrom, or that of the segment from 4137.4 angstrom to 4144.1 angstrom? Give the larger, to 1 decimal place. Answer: 16.8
